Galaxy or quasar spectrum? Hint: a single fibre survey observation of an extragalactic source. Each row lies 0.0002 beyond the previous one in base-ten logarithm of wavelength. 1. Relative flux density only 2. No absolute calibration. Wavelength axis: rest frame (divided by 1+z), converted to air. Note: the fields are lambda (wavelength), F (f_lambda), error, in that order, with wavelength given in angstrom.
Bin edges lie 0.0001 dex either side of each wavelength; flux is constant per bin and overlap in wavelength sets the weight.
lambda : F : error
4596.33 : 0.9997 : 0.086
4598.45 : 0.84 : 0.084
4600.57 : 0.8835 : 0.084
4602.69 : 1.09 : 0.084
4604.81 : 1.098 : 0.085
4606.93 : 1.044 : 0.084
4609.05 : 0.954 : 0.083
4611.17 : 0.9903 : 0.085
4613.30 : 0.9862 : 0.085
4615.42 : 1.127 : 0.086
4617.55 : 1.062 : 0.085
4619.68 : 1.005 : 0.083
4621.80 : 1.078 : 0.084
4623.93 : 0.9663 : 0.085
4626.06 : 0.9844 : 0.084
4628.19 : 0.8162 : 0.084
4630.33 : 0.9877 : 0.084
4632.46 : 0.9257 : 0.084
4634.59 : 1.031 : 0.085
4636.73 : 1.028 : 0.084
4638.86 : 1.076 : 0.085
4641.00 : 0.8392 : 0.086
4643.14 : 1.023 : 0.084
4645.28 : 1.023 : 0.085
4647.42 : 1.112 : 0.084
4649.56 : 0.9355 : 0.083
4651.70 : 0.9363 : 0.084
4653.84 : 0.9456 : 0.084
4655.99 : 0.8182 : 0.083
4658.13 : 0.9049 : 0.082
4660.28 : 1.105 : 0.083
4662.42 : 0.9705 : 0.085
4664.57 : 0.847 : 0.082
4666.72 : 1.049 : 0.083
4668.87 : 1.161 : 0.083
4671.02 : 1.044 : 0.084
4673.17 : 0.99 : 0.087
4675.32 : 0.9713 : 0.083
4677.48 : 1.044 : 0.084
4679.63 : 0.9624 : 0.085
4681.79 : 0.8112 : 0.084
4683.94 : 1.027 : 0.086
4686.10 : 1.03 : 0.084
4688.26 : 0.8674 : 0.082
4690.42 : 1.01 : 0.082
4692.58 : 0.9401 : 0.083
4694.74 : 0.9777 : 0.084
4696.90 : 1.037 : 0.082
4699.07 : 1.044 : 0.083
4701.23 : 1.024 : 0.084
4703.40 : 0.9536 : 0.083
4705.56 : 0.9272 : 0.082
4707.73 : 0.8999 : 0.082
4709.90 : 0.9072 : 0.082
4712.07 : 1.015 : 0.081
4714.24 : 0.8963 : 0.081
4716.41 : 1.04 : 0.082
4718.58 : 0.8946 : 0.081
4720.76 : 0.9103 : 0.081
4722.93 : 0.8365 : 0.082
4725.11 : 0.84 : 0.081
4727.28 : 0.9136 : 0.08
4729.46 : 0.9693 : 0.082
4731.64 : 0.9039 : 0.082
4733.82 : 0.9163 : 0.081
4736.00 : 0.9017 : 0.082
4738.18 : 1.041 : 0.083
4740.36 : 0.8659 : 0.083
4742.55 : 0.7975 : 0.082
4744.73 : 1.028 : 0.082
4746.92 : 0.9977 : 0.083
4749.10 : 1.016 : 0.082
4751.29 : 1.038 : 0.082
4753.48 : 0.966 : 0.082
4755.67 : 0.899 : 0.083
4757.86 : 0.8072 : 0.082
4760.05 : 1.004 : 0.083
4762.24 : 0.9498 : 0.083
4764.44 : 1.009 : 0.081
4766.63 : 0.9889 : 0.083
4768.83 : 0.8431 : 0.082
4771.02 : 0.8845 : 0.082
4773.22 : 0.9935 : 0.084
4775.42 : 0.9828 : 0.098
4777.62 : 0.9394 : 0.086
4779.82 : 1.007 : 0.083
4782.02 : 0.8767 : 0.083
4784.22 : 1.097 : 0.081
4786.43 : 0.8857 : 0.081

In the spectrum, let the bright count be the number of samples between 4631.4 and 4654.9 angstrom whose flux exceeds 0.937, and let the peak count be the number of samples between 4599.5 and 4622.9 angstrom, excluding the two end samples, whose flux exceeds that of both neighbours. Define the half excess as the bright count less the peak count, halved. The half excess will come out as 2.0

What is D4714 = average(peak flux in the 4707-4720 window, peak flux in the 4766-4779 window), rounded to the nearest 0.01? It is 1.02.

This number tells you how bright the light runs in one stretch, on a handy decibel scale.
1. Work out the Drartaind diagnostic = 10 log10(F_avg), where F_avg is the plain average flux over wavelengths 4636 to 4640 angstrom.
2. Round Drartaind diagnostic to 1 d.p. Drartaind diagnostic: 0.2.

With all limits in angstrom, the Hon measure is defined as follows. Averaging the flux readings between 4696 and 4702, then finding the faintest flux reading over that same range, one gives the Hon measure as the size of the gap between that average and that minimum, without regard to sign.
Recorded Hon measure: 0.01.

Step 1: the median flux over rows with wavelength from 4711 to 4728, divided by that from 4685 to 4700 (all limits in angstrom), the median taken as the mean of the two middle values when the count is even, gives 0.894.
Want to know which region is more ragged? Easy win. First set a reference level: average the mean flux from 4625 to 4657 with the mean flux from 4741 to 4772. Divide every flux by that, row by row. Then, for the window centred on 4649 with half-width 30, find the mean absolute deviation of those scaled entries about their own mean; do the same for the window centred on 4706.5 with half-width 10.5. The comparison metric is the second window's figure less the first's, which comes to -0.012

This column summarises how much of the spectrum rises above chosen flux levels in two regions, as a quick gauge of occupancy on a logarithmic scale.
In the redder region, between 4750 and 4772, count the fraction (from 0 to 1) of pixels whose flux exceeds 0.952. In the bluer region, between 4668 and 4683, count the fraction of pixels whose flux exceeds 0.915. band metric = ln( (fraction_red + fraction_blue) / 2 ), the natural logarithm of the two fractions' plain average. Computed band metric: -0.39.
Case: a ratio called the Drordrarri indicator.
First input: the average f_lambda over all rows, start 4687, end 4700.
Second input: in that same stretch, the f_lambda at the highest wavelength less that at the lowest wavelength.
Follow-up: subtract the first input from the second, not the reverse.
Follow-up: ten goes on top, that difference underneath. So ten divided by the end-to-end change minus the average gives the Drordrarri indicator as -12.5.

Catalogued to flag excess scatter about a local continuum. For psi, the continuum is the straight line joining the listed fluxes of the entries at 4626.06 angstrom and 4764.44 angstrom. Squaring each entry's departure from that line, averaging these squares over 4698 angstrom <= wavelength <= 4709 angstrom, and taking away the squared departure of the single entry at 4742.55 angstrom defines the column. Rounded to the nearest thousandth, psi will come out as -0.039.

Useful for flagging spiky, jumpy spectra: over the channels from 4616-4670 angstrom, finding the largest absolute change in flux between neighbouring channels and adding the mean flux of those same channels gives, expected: 1.22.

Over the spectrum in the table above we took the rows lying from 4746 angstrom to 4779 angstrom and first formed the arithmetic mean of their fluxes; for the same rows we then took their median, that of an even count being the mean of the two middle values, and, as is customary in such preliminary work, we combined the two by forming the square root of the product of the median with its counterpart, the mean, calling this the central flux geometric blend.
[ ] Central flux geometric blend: 0.97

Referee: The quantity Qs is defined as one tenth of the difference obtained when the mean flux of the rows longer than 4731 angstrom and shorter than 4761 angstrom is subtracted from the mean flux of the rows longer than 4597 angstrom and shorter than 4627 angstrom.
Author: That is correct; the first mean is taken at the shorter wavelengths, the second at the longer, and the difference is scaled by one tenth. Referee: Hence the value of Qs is 0.007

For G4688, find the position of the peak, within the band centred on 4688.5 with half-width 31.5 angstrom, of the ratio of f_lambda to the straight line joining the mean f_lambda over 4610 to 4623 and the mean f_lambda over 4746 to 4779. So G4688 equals 4668.87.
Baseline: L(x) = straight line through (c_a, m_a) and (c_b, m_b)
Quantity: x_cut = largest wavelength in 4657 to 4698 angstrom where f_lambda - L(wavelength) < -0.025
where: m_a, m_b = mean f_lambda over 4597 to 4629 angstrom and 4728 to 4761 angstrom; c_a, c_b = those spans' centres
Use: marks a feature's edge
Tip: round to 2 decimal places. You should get 4688.26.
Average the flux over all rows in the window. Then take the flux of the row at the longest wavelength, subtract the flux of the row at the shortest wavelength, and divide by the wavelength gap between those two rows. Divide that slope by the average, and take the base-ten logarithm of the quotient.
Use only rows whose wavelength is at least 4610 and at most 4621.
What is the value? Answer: -2.8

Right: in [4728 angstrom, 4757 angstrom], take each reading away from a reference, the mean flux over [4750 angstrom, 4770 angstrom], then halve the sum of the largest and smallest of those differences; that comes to 0.026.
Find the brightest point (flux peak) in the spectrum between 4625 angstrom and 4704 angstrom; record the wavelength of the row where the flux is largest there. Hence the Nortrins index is 4668.87 angstrom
